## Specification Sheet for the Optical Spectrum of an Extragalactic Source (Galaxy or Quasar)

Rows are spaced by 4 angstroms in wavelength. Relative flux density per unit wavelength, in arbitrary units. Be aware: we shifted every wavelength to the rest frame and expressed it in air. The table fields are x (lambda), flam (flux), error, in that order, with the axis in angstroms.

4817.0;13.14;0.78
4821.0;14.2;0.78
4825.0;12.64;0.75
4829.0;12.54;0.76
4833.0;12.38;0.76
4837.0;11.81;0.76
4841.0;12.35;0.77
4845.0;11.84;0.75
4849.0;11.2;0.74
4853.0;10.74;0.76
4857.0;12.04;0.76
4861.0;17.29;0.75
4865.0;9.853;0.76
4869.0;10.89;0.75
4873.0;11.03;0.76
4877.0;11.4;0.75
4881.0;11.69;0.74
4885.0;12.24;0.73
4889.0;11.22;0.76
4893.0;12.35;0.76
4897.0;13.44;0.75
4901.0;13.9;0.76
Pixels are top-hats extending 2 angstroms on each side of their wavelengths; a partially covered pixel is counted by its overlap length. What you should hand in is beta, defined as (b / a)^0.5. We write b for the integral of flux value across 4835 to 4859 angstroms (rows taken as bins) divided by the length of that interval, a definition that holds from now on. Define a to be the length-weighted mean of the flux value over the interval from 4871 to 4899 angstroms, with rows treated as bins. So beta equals 0.99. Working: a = 11.9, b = 11.7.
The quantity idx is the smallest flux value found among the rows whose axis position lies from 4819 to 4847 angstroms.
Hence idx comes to 11.81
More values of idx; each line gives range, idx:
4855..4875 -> 9.853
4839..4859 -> 10.74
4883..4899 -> 11.22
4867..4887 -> 10.89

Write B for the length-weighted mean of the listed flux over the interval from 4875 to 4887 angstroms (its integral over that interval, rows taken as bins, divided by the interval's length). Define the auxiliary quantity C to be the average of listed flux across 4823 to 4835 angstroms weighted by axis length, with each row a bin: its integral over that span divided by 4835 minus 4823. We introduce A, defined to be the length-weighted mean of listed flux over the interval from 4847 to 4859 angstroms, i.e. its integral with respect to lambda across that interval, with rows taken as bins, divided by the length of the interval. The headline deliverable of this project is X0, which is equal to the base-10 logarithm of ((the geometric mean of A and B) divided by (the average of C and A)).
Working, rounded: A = 11.3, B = 11.8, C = 12.5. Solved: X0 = -0.014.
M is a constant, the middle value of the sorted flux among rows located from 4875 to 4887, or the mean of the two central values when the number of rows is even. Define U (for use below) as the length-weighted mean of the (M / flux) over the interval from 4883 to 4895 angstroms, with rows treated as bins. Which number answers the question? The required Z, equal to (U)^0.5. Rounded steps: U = 0.98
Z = 0.99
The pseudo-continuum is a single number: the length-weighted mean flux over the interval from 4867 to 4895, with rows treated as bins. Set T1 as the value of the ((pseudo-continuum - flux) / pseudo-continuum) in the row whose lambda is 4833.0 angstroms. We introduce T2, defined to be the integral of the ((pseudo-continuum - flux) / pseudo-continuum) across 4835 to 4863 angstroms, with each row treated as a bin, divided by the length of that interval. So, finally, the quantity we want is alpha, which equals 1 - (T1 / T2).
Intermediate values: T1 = -0.07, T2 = -0.080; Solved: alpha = 0.1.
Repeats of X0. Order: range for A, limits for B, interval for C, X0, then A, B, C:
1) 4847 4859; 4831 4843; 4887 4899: -0.003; 11.3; 12.2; 12.3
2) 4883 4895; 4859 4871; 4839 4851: 0.016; 11.9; 12.7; 11.8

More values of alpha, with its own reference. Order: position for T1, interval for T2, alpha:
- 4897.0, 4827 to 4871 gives -2.5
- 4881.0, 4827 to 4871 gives 0.7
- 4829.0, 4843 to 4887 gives -2.4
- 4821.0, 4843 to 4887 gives -8.1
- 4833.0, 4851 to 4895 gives -1.5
